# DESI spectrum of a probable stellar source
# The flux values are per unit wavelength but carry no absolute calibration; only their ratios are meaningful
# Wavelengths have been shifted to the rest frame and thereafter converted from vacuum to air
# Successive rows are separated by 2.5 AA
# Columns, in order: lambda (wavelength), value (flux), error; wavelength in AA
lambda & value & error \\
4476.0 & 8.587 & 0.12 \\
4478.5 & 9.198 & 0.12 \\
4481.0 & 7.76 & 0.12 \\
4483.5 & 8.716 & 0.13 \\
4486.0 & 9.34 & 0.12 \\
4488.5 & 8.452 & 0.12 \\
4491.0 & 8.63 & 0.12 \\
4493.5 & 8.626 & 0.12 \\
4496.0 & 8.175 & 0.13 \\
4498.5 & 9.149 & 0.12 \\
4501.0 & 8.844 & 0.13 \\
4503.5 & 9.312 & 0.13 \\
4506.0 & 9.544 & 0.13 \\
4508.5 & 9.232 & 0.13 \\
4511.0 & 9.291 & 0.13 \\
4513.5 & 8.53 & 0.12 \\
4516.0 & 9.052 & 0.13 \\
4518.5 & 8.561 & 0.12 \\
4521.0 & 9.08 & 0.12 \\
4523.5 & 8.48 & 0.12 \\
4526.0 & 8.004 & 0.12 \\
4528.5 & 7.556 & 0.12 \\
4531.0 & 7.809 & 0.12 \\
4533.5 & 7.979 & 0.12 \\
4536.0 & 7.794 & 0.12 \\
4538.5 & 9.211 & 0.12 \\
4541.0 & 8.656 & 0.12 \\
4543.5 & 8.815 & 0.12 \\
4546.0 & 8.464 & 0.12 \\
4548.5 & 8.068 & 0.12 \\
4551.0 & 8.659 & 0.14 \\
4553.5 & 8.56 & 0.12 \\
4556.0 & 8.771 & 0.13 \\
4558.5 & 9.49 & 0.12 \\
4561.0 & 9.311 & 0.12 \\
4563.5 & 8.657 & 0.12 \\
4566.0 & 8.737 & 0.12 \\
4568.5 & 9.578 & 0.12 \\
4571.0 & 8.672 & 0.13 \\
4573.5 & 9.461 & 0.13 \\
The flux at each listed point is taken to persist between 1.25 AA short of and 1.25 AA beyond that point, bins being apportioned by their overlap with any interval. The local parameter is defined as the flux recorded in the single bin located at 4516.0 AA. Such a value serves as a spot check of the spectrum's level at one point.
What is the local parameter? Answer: 9.052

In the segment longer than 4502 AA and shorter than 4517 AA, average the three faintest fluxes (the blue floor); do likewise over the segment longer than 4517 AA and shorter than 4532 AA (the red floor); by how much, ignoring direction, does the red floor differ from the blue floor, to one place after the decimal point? 1.1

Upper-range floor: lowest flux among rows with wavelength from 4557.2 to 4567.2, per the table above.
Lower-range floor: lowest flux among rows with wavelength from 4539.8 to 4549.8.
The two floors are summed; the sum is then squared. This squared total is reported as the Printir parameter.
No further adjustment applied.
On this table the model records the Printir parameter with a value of 280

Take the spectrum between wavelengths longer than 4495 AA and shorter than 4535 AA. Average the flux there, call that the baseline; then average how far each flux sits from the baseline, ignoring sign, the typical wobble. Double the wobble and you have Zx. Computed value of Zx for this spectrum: 1.05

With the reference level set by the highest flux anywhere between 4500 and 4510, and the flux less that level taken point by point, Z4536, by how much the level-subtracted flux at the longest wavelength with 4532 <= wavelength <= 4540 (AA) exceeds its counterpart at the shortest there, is 1.2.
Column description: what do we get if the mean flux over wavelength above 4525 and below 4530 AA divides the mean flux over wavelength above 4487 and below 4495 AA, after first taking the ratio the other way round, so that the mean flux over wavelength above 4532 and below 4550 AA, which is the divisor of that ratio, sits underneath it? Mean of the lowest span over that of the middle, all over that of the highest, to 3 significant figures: 0.131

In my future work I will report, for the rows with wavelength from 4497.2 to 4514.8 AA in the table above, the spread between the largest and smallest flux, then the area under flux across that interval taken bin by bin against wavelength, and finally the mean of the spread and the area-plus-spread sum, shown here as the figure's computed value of 81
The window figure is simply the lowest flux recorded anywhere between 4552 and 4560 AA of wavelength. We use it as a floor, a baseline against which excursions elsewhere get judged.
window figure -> 8.56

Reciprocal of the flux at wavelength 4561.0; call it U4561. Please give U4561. 0.107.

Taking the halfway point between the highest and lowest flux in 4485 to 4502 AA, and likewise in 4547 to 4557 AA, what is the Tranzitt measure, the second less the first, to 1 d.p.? -0.3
